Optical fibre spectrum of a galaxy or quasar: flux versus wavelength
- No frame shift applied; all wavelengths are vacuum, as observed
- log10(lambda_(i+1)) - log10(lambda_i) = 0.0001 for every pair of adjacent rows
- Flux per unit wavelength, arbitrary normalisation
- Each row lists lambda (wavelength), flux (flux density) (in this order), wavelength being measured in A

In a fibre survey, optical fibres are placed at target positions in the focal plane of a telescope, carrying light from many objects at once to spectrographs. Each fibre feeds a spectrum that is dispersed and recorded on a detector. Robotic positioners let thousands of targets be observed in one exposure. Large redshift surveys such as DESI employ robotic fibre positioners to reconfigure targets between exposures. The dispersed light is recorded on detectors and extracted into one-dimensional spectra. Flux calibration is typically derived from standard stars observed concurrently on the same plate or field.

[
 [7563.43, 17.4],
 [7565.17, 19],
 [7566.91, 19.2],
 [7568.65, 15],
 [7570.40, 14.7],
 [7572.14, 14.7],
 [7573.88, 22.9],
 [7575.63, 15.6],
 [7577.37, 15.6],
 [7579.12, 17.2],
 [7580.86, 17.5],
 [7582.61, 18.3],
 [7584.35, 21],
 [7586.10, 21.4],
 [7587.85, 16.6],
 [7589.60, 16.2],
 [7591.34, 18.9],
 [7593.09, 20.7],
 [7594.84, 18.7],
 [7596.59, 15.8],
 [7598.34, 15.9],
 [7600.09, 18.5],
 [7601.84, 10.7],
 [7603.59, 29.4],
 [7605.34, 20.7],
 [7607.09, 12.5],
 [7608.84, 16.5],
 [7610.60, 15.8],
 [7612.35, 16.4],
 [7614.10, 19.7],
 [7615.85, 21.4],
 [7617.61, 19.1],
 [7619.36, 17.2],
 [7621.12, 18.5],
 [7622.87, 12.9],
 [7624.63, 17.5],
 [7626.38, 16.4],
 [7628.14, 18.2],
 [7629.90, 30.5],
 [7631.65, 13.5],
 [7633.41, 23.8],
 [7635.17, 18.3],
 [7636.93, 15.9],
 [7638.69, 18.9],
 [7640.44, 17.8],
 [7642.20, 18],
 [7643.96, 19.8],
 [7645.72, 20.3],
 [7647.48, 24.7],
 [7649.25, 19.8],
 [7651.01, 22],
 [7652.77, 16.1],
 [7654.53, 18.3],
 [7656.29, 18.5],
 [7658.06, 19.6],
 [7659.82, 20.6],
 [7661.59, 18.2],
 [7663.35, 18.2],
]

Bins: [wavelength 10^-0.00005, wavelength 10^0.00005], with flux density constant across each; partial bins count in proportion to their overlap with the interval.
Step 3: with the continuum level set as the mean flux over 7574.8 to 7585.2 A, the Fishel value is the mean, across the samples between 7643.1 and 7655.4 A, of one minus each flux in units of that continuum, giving -0.15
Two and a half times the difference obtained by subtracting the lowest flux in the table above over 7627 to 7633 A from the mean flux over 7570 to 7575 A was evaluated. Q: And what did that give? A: 10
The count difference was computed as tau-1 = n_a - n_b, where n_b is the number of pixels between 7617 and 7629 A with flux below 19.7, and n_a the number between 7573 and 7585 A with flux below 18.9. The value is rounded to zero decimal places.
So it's -2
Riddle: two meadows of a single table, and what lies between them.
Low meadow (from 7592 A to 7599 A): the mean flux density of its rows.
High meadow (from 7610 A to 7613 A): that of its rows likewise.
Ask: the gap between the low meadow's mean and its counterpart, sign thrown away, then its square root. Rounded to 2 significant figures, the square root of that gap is 1.3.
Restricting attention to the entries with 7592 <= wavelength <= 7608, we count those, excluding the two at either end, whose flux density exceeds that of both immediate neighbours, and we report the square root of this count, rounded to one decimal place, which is 1.4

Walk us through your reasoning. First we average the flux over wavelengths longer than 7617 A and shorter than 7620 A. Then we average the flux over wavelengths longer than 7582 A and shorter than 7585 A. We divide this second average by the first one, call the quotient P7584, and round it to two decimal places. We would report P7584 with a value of 1.08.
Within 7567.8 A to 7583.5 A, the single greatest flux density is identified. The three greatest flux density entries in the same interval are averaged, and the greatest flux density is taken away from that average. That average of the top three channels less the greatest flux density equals -3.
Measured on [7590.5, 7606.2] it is -6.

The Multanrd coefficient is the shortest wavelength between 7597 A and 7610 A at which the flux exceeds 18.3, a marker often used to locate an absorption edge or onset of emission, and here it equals 7600.09 A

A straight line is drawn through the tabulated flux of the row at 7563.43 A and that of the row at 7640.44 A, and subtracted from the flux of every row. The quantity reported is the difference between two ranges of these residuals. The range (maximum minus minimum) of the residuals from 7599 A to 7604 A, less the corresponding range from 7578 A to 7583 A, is 18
